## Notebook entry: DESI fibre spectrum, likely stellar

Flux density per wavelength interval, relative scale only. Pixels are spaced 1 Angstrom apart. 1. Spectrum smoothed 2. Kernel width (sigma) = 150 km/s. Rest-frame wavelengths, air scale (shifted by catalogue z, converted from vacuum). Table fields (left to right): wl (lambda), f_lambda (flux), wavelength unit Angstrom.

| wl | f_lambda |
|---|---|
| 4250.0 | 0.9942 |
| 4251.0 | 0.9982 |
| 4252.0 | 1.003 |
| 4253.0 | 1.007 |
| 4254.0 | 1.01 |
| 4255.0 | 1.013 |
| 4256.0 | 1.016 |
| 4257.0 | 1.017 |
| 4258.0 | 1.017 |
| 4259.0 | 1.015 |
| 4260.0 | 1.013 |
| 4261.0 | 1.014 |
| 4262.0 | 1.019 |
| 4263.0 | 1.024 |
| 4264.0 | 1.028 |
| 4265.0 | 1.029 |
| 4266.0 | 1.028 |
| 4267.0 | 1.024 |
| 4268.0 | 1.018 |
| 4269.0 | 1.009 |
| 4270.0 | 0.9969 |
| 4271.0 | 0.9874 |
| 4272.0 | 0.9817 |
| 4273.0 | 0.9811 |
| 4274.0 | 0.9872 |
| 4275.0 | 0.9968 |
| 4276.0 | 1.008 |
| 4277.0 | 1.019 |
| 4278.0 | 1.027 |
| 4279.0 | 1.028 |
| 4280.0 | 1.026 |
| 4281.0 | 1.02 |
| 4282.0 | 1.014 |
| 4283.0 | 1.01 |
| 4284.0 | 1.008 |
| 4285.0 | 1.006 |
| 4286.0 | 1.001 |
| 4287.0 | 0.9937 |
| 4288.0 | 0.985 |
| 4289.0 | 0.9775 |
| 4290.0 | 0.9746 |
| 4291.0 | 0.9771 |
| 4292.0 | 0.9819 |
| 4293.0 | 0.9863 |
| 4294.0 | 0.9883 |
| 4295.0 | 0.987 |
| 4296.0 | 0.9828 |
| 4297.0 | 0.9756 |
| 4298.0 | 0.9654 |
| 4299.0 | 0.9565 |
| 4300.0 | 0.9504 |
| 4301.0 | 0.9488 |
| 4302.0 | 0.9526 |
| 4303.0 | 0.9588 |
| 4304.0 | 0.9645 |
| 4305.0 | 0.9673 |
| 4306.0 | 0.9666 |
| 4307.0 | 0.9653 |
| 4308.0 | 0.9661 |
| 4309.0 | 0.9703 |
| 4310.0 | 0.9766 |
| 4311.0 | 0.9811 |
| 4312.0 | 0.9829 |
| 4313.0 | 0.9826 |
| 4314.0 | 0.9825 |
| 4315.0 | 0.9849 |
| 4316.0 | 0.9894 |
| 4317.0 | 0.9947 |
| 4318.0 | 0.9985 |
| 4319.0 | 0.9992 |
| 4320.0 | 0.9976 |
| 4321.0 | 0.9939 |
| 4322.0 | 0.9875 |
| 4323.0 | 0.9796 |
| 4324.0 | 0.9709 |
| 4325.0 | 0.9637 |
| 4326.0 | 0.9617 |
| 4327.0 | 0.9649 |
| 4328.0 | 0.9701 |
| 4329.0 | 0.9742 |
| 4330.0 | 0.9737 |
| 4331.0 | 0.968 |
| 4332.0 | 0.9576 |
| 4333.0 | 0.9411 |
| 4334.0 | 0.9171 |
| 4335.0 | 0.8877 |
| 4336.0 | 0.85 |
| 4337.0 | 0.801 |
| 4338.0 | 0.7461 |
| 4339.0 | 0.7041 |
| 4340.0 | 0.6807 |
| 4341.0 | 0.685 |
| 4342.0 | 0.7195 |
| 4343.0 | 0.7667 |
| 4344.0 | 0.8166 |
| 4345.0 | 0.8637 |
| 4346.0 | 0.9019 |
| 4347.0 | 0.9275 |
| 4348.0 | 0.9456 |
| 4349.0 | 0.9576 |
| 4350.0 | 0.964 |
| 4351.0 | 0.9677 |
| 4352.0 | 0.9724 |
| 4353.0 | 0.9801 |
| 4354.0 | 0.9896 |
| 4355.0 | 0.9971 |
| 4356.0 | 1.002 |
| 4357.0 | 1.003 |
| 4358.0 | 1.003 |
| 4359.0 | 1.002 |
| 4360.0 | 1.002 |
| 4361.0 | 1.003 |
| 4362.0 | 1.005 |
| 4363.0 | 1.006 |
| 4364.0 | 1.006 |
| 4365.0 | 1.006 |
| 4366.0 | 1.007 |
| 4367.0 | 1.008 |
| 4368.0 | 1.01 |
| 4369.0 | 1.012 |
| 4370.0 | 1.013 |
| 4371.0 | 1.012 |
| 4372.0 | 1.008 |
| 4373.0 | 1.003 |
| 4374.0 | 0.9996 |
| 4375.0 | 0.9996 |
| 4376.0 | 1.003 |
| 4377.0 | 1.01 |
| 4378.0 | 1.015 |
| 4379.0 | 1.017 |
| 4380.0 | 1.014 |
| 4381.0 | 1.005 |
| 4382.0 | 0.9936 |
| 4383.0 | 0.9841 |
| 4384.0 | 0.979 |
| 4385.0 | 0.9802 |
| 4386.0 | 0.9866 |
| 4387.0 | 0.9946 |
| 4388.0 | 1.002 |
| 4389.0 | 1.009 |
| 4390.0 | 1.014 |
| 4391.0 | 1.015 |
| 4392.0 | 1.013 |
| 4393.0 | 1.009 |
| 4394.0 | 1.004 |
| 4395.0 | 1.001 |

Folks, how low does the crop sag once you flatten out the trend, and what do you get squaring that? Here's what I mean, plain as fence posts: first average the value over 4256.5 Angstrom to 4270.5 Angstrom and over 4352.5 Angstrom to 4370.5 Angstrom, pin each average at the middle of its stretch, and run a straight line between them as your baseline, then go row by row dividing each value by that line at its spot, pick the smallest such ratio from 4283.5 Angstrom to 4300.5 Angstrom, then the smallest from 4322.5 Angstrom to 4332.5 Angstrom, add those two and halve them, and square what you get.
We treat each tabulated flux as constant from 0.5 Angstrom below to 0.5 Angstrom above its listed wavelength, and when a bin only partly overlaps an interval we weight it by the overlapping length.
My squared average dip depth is 0.89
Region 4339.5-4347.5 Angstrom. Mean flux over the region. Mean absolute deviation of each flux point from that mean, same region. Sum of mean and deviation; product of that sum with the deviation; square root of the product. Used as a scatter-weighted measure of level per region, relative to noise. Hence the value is 0.27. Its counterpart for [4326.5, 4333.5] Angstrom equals 0.09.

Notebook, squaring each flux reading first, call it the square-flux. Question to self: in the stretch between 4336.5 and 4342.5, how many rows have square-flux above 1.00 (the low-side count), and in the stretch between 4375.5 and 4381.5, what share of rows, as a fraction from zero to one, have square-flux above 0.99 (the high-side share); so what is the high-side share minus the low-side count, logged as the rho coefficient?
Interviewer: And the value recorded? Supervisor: 1.0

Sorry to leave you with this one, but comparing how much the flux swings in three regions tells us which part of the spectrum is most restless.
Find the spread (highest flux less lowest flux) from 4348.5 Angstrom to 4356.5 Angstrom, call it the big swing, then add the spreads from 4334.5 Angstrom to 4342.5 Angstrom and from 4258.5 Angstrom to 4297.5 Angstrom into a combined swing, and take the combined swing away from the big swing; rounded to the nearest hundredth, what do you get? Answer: -0.22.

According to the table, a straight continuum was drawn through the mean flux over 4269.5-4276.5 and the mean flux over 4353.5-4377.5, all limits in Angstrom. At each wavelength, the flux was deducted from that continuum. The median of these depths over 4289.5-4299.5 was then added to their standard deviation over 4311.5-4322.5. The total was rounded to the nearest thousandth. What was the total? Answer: 0.021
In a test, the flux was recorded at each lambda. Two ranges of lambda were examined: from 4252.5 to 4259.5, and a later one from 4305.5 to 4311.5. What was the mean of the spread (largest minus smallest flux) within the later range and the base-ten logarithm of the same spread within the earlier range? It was -0.99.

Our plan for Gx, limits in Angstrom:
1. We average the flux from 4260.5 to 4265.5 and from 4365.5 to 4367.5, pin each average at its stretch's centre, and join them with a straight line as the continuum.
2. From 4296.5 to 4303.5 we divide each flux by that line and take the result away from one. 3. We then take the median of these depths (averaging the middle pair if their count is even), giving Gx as 0.060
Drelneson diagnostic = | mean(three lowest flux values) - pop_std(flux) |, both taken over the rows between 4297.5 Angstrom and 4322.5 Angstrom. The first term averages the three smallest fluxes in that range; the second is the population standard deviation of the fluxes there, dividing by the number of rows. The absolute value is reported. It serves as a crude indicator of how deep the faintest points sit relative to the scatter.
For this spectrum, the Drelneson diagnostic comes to 0.935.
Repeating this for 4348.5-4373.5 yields 0.947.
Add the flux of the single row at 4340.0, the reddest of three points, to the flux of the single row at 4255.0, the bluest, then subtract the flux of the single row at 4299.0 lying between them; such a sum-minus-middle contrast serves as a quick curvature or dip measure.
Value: 0.74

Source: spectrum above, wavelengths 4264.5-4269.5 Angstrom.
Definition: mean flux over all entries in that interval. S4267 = 1.02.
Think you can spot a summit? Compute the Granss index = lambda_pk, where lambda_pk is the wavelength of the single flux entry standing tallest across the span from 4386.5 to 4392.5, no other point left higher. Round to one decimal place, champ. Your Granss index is 4391.0 Angstrom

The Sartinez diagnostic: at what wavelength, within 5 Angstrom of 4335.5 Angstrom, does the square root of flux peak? 4331.0 Angstrom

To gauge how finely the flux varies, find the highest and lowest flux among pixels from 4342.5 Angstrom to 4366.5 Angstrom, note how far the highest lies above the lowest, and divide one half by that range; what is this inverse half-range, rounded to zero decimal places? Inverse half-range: 2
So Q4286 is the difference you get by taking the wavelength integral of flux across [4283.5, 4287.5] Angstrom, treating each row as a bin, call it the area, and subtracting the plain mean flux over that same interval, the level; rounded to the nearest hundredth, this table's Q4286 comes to 3.01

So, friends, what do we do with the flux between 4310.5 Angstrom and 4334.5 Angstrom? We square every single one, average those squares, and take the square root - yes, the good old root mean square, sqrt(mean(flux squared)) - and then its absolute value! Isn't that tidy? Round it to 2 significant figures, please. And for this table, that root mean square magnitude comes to 0.98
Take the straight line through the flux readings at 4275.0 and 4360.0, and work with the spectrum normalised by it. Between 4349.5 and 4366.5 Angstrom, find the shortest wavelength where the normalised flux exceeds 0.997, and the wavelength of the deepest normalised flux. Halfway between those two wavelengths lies 4353.0 Angstrom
